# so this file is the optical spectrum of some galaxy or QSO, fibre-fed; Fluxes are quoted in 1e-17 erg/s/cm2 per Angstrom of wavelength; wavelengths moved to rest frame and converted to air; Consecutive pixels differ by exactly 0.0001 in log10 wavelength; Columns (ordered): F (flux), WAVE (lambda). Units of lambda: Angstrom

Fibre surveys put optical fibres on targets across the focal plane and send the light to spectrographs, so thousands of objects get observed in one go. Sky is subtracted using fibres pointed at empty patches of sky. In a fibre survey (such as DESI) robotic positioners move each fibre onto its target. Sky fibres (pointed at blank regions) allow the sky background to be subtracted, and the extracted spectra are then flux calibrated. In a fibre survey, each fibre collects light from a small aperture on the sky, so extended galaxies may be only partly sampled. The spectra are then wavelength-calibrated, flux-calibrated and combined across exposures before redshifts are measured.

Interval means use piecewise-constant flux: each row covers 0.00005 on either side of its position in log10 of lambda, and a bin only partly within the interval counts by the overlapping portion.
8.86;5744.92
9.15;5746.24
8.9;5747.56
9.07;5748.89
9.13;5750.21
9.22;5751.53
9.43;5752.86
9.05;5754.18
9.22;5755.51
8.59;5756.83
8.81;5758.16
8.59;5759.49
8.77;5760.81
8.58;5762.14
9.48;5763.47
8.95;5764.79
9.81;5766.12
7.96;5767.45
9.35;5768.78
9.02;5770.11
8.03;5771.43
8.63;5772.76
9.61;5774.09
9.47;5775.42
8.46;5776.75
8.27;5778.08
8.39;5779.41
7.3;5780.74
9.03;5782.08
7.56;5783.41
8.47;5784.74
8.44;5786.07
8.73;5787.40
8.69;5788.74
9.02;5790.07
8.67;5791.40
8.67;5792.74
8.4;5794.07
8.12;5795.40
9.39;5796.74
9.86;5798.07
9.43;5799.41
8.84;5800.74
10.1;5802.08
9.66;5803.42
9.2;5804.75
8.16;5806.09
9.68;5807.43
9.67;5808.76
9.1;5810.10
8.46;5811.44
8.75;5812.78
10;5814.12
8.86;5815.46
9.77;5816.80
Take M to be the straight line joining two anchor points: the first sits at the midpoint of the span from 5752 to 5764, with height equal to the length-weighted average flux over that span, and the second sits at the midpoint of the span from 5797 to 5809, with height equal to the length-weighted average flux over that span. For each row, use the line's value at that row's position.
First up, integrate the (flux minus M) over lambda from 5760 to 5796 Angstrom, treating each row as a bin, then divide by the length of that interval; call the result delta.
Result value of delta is -0.48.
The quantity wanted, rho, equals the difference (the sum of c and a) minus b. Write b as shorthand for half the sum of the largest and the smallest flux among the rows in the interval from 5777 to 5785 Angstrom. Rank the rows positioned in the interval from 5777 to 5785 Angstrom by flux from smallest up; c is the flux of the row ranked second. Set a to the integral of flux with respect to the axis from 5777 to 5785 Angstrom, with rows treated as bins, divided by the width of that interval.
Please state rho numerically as 7.6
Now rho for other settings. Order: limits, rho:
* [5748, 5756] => 9.0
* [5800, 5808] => 9.0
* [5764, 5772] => 8.0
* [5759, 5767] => 8.4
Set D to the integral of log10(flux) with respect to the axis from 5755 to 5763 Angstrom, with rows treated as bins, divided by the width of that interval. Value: 0.942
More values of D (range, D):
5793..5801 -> 0.954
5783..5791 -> 0.931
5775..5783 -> 0.924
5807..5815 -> 0.965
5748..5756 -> 0.962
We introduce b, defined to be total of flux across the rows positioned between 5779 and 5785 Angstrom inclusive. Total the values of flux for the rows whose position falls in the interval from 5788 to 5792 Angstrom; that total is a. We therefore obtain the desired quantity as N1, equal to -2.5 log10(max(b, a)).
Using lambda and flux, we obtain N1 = -4.0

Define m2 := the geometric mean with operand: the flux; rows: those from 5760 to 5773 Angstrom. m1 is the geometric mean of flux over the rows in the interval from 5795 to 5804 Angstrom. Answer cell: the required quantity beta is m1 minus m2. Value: 0.48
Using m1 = 9.32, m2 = 8.8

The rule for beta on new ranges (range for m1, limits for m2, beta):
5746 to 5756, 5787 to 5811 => 0.09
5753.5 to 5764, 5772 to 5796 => 0.35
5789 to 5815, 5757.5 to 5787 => 0.44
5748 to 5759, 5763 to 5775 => 0.10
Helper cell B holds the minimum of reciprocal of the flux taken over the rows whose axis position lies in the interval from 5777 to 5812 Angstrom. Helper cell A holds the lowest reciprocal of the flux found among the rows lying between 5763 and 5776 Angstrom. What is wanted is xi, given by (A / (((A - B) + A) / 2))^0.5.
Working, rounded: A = 0.102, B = 0.099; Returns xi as 1.394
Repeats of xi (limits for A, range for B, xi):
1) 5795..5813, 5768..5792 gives 1.452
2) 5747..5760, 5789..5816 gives 1.370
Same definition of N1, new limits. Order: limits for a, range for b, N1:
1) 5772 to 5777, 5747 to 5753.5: -4.2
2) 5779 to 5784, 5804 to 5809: -3.9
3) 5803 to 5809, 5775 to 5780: -4.2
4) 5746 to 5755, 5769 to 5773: -4.5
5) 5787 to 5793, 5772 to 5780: -4.3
